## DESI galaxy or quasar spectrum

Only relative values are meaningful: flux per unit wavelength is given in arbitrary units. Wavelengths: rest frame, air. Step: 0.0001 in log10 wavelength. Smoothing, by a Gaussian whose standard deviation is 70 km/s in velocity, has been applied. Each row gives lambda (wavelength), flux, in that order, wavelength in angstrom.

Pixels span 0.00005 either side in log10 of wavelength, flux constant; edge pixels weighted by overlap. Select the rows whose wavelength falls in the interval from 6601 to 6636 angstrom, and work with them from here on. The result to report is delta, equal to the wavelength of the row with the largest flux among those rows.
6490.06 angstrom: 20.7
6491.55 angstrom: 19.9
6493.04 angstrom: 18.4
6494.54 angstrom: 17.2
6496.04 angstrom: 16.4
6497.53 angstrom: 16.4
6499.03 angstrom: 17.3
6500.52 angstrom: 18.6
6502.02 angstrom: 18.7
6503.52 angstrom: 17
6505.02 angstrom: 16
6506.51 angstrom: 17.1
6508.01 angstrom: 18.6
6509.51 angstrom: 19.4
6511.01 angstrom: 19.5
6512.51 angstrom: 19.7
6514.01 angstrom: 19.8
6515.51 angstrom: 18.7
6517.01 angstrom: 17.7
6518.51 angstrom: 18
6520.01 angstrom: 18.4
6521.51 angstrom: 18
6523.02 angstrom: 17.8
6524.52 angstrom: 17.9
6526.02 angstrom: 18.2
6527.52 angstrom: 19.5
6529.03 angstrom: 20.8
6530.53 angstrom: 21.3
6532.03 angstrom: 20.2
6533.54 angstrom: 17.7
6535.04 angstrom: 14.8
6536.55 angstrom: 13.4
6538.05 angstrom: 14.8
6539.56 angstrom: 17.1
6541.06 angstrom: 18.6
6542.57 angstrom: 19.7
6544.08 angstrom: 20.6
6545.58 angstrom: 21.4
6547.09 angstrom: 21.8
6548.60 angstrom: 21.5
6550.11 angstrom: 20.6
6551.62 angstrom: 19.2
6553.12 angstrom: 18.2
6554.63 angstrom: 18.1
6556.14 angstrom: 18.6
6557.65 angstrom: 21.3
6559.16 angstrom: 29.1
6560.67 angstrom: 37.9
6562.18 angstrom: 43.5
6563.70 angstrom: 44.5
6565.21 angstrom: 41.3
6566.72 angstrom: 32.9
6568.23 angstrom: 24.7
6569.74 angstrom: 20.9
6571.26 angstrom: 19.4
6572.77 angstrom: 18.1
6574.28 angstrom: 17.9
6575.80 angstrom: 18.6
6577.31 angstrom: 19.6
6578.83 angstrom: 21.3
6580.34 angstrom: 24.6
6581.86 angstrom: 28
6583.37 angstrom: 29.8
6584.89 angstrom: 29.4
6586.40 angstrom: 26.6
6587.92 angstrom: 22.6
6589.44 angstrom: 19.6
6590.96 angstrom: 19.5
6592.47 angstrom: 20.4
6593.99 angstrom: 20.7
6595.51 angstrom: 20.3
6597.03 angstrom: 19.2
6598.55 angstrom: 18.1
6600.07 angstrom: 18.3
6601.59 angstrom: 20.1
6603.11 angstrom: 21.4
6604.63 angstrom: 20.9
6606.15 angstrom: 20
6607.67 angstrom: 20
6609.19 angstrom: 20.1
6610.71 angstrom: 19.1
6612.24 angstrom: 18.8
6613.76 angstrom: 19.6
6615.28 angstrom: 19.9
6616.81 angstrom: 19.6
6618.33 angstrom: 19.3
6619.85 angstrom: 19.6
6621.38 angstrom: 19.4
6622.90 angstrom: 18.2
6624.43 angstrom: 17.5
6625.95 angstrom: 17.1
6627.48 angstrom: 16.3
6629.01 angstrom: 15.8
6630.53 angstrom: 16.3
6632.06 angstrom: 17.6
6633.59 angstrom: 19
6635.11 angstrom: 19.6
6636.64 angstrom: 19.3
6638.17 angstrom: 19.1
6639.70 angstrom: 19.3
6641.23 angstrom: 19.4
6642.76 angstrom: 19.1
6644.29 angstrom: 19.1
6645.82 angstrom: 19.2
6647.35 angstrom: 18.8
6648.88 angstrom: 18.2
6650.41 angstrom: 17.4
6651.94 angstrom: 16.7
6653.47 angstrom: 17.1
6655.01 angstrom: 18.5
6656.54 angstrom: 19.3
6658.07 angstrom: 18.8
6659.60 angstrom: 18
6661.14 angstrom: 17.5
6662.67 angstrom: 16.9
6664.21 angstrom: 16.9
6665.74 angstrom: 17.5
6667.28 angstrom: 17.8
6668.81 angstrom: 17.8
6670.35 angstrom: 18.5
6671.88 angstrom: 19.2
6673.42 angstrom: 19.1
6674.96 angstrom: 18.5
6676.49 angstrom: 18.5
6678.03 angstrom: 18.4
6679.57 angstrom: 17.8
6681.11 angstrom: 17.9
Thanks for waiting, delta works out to 6603.11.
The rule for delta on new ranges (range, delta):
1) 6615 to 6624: 6615.28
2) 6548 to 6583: 6563.70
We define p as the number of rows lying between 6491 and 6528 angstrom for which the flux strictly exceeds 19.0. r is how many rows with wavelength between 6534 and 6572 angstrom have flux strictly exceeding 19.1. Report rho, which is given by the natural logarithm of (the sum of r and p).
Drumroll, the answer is 3.1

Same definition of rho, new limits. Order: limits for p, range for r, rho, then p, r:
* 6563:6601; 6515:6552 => 3.4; 20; 11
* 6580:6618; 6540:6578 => 3.7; 22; 18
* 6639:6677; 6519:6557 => 2.9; 8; 11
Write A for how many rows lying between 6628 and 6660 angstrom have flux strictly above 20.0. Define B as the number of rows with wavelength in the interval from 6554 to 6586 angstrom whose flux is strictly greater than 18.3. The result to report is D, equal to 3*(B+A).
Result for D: 54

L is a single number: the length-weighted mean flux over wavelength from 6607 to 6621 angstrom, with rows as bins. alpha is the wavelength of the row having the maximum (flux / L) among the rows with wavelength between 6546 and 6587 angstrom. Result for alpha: 6563.70 angstrom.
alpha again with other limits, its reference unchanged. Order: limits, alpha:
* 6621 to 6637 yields 6635.11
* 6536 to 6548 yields 6547.09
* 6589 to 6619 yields 6603.11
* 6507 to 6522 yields 6514.01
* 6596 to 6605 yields 6603.11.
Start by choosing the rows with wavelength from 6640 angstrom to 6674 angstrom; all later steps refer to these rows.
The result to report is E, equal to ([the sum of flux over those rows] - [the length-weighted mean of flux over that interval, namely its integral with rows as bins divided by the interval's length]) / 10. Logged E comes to 38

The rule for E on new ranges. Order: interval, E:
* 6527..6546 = 22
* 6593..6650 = 68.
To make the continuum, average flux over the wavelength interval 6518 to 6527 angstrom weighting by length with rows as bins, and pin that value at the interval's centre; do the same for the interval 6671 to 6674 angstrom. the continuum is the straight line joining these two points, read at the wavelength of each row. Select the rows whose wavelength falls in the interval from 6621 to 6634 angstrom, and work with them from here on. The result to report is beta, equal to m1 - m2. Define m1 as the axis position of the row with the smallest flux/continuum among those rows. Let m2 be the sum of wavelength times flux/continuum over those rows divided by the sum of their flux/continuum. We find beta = 1.6 angstrom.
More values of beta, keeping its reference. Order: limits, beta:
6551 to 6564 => -4.4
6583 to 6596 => 2.1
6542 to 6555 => 6.2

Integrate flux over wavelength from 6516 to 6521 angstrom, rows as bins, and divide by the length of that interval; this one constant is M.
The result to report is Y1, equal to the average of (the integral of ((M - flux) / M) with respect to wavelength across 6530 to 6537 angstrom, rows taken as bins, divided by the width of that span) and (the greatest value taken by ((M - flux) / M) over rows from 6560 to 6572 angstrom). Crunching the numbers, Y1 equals -0.02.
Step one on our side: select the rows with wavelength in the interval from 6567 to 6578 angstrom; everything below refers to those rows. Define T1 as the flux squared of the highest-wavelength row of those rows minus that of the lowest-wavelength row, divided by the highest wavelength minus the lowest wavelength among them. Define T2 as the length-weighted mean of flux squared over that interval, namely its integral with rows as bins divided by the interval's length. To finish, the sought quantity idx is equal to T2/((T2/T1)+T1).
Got -10.2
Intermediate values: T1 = -24.9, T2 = 430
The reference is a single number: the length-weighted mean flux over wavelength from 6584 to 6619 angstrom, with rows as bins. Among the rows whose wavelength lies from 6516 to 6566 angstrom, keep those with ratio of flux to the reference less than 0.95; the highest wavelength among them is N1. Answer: 6556.14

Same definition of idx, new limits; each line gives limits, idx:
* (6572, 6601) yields 0.3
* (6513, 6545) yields 1.1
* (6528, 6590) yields -0.8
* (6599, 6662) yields -0.5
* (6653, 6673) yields 3.9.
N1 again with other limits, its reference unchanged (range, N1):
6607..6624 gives 6622.90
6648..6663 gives 6662.67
